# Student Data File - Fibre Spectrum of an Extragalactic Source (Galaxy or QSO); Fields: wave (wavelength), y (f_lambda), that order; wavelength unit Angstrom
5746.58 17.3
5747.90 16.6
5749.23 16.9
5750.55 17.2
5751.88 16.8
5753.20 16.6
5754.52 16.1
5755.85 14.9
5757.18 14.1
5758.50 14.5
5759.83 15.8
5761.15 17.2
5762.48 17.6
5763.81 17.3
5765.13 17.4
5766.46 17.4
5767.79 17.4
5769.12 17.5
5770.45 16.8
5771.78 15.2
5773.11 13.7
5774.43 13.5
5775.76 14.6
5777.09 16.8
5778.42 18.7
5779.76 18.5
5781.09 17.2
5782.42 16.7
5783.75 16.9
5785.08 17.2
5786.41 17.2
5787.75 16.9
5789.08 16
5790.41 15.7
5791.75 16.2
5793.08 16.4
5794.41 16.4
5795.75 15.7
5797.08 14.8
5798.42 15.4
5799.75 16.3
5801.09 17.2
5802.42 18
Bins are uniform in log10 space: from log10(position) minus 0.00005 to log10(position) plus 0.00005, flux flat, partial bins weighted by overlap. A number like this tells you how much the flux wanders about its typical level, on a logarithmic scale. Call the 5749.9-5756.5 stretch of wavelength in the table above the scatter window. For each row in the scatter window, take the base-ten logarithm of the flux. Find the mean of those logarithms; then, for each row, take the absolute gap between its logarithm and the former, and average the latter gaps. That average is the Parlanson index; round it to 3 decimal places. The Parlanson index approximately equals 0.018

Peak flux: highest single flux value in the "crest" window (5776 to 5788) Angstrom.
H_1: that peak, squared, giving 350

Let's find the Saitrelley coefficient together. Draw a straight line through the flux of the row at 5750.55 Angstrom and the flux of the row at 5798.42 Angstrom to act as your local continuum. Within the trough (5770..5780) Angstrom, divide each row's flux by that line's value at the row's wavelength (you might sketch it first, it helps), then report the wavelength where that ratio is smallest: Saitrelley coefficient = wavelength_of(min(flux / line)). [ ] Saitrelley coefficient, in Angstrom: 5774.43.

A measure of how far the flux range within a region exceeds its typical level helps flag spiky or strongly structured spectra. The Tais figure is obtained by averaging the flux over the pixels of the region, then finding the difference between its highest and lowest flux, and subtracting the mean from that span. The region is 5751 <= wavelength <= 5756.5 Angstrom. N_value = -14.2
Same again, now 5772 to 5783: -11.0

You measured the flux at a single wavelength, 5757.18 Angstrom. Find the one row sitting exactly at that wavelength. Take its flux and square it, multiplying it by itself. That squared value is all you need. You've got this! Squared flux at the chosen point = 199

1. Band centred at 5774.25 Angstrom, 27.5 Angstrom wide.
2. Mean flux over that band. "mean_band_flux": 16.7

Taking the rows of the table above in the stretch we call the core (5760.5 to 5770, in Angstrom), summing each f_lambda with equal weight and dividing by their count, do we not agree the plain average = 17.4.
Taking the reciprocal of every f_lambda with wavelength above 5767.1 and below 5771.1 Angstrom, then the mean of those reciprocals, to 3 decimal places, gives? 0.058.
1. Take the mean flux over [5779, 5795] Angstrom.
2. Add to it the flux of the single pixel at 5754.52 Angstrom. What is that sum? 32.9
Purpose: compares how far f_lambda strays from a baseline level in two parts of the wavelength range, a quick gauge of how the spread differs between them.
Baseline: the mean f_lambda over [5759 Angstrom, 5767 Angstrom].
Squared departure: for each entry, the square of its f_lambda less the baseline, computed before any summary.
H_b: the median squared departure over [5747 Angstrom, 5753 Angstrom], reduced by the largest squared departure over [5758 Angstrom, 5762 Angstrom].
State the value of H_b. -7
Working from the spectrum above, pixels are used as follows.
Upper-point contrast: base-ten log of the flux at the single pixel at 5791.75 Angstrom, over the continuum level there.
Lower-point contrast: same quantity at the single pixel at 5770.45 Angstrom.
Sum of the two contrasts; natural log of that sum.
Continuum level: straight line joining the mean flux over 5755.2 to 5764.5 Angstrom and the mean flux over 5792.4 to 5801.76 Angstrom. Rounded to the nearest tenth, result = -3.6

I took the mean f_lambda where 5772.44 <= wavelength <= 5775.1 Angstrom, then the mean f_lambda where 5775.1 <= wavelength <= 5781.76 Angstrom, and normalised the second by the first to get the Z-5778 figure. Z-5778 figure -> 1.26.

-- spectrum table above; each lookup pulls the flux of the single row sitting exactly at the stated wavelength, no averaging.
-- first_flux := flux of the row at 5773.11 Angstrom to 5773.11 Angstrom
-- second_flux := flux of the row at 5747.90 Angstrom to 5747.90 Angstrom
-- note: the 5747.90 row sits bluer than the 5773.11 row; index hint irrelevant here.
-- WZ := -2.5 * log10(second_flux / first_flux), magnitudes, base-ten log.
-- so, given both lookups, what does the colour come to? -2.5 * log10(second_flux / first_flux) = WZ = -0.21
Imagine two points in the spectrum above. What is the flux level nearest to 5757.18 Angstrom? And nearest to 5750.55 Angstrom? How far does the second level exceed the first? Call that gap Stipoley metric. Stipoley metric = 3.1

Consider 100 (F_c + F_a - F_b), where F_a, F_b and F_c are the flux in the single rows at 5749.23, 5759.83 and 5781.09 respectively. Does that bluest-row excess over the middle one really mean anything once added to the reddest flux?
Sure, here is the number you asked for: 1830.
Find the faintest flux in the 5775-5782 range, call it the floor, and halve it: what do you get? 7.3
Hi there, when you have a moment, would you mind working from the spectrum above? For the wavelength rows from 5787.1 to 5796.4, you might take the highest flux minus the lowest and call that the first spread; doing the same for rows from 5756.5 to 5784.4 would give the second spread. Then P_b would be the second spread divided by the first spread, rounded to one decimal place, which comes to 4.3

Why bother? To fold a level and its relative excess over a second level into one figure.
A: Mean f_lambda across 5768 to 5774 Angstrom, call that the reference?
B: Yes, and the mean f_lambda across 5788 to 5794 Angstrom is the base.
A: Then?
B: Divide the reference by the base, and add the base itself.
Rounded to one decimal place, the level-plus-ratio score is 17.1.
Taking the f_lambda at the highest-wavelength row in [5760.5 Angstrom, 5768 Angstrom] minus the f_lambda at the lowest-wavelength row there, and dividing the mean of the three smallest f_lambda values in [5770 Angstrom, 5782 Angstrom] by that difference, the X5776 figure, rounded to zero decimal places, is 70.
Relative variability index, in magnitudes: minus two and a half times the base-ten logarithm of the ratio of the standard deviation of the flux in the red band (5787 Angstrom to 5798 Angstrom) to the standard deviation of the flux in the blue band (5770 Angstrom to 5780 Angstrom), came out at 1.3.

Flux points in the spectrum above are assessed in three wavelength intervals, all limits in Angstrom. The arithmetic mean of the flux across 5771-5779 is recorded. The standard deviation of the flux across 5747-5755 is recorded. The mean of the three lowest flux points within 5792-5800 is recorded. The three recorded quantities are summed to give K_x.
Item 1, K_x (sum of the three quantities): 31.1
